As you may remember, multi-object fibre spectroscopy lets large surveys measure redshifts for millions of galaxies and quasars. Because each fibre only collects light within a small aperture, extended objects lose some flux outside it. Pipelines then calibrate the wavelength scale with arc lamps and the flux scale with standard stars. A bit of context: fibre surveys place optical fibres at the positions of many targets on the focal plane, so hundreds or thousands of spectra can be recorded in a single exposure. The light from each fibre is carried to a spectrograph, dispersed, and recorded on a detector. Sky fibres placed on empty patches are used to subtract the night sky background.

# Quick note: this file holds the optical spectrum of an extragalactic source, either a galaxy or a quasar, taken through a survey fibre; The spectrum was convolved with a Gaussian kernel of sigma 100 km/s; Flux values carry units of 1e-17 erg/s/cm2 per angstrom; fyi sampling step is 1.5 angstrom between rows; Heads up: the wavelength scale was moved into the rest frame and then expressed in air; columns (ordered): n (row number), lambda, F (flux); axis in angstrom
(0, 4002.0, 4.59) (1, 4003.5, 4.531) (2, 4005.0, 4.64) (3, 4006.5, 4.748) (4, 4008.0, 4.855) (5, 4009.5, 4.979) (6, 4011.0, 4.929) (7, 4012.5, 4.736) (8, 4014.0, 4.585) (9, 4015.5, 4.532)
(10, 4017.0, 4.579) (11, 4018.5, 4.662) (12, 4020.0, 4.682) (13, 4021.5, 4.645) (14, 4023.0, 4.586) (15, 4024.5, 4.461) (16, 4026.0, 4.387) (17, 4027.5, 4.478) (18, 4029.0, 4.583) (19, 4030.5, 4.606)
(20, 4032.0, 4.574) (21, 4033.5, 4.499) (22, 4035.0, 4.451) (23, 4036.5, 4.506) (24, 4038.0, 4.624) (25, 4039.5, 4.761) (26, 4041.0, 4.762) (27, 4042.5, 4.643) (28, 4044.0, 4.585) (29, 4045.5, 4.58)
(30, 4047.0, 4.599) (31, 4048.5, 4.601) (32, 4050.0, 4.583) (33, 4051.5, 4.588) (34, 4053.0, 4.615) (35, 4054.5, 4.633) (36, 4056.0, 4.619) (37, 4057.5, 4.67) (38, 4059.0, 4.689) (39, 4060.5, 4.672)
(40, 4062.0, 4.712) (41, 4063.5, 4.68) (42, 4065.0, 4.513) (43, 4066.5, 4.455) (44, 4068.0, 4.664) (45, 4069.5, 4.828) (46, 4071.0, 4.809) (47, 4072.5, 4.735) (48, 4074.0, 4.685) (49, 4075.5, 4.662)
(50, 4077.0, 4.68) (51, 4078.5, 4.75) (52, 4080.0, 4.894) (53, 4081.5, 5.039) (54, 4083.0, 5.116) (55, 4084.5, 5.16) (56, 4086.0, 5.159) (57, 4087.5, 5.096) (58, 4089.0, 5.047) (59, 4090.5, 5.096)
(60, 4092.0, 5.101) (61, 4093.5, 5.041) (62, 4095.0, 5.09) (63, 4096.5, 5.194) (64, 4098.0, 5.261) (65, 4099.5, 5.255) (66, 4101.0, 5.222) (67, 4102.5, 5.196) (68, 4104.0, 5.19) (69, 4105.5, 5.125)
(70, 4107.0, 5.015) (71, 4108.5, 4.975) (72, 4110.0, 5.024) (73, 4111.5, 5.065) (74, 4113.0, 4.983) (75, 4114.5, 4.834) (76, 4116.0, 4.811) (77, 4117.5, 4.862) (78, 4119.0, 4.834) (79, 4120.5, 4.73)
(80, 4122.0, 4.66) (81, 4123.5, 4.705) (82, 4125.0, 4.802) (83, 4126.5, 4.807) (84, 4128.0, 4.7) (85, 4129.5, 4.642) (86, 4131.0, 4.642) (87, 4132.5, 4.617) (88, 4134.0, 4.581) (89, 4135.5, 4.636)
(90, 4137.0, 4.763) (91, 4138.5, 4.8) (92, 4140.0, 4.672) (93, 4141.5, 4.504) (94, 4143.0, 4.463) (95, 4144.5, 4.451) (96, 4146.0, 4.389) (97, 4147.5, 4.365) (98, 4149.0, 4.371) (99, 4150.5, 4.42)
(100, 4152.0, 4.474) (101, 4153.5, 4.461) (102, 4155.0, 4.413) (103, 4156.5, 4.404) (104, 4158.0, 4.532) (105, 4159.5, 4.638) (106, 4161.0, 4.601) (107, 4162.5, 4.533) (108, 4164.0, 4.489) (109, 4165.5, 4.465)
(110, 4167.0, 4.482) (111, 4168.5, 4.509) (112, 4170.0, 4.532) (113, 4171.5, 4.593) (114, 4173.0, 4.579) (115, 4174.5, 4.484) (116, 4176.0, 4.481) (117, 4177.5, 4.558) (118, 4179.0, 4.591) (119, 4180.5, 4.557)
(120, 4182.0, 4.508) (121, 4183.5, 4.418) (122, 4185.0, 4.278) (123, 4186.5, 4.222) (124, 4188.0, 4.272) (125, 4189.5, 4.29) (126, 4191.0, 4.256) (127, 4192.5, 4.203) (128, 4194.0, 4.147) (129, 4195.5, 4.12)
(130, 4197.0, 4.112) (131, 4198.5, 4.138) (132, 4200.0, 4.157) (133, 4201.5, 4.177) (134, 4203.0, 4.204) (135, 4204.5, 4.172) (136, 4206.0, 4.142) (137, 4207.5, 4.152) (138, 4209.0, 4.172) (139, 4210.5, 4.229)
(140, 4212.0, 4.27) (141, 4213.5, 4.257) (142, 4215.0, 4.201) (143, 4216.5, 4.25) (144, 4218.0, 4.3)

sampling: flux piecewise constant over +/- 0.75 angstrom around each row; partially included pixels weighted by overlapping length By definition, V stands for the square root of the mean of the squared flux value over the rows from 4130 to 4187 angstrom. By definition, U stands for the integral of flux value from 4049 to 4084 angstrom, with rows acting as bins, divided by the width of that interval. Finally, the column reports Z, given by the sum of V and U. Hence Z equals 9.2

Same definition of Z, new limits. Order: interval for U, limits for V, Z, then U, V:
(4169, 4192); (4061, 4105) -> 9.4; 4.44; 4.95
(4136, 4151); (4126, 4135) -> 9.2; 4.52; 4.67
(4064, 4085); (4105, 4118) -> 9.7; 4.78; 4.97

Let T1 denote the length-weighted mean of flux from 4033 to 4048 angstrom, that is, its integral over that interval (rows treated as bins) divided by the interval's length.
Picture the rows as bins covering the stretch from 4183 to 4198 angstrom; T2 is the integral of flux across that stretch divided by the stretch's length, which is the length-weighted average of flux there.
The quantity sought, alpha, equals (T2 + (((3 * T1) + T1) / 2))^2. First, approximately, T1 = 4.6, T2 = 4.23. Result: 180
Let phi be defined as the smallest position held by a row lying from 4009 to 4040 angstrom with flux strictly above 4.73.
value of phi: 4009.5 angstrom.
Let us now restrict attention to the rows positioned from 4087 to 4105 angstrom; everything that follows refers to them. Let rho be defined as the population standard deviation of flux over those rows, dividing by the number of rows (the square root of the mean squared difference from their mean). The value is 0.076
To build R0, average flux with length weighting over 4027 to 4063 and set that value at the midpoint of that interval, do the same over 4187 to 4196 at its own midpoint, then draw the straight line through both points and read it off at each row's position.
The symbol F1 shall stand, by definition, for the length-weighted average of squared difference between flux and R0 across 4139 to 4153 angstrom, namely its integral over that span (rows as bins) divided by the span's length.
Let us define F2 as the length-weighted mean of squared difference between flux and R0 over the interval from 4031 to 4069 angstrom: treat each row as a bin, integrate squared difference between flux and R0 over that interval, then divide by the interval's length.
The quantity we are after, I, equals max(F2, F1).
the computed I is 0.02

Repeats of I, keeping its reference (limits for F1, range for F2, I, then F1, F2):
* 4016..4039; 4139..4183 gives 0.05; 0.02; 0.050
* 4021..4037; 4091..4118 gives 0.40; 0.02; 0.399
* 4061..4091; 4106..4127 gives 0.21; 0.15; 0.215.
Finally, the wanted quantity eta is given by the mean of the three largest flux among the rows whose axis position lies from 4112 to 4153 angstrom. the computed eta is 4.9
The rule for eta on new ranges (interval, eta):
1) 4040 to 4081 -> 4.8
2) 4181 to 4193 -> 4.4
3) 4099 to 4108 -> 5.2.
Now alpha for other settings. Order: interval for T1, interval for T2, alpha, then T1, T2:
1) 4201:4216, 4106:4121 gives 177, 4.2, 4.92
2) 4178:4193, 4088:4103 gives 193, 4.4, 5.15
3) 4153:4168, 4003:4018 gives 188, 4.5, 4.71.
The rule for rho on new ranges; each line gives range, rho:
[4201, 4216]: 0.041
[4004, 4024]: 0.134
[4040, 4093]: 0.202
